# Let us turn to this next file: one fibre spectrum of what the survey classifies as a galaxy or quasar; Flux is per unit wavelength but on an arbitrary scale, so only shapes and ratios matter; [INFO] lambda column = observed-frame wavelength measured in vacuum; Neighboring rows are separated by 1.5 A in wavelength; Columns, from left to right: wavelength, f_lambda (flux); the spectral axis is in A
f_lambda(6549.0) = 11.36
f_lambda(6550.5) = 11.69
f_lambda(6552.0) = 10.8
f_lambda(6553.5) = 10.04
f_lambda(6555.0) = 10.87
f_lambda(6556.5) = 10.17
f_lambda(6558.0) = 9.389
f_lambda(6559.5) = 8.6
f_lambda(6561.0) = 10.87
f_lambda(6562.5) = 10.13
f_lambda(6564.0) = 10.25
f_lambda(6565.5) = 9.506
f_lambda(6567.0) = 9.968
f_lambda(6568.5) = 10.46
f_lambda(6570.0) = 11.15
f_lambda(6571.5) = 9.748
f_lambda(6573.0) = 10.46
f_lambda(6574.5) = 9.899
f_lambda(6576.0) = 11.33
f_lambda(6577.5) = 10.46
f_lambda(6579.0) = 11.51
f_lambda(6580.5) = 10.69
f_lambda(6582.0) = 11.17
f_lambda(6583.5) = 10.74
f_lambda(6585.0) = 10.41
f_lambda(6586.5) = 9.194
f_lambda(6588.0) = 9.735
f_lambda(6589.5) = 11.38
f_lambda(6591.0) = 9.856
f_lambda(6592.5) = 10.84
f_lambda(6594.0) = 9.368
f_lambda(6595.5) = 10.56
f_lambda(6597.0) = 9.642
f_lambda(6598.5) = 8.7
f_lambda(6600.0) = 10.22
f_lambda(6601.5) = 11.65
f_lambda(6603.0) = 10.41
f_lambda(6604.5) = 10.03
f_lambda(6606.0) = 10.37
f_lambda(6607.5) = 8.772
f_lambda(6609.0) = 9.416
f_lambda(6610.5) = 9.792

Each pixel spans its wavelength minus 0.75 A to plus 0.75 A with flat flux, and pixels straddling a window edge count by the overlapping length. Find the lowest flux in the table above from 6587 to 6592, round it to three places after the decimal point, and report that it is 9.735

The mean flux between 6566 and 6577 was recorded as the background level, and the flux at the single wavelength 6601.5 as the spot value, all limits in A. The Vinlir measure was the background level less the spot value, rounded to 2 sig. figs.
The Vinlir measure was -1.2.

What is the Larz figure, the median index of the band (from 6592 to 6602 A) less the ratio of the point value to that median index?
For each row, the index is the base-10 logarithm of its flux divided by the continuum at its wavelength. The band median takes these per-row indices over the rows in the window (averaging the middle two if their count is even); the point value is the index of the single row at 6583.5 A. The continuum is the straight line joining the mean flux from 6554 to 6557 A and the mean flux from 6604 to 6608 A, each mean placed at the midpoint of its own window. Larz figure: -2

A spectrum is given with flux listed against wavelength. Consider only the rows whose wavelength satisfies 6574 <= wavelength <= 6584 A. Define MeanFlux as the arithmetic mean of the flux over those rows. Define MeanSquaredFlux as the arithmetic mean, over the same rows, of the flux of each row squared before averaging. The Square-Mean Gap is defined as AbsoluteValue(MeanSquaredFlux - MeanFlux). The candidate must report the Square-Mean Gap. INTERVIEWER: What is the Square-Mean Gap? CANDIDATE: 107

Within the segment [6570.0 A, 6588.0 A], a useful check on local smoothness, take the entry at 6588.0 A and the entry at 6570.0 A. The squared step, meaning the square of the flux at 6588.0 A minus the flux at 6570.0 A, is 2.0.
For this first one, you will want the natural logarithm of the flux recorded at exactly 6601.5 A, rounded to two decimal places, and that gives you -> 2.46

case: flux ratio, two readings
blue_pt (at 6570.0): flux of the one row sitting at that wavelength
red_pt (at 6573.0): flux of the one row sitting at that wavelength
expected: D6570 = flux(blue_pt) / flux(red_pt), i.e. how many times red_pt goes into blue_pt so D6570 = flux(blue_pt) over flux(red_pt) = 1.07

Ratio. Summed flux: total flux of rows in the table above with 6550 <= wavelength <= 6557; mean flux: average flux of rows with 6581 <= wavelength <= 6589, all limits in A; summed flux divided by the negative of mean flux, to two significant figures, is -5.2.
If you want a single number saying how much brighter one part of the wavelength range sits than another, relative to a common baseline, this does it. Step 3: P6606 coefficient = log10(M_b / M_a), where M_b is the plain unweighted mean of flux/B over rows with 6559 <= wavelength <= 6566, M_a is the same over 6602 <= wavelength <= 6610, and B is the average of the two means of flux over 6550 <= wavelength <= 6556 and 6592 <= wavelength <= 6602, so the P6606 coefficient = 0.00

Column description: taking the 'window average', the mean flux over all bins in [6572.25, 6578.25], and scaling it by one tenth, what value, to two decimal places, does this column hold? 1.05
